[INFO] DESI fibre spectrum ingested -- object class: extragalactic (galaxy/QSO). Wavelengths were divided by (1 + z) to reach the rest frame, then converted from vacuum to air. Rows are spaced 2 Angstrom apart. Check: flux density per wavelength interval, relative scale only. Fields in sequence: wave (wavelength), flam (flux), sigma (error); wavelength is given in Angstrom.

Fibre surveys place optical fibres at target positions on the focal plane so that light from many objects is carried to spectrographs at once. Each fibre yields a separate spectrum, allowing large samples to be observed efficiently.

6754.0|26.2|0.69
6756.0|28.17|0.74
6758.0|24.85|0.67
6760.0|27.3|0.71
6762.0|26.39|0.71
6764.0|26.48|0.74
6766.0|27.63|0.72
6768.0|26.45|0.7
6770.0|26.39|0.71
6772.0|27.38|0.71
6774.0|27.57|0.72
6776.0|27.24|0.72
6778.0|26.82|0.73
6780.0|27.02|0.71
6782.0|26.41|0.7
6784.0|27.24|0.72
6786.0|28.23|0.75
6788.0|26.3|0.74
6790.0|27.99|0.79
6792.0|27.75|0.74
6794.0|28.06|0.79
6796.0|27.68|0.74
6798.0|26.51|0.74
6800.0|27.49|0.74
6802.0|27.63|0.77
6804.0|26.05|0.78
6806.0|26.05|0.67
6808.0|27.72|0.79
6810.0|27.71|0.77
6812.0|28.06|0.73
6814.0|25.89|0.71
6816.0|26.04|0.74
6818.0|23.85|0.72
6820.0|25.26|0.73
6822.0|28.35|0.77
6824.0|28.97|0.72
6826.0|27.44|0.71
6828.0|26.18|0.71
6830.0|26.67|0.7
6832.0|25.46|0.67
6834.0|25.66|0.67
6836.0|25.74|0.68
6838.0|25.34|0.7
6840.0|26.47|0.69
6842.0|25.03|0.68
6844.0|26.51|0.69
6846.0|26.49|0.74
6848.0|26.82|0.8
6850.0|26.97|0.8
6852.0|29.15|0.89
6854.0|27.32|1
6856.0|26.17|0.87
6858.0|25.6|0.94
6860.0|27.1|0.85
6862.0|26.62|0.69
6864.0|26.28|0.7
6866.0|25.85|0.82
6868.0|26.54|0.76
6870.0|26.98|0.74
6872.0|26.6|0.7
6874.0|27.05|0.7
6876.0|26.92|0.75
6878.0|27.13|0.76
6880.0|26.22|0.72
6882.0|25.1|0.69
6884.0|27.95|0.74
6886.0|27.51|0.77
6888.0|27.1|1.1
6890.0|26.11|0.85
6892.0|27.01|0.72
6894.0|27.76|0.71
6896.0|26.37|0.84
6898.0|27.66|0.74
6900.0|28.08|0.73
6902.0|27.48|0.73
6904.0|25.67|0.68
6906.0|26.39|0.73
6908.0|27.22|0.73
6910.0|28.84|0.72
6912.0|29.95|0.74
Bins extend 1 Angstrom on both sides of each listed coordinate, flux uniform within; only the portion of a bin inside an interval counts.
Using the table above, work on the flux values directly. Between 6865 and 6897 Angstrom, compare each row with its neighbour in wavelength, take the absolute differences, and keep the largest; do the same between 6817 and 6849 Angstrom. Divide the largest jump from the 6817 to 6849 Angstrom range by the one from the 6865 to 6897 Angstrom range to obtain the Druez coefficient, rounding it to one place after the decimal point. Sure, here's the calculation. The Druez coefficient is 1.1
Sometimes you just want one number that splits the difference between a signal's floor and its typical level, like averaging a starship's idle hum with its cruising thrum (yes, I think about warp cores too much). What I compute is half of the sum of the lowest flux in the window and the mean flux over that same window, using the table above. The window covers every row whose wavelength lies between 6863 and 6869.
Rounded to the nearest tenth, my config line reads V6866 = 26.0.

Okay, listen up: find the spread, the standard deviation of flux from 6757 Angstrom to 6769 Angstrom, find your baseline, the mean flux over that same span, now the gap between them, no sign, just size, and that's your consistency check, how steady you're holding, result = 25.6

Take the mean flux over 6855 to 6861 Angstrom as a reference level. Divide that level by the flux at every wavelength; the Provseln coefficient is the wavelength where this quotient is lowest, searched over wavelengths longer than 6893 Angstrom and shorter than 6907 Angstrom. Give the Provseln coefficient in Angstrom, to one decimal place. 6900.0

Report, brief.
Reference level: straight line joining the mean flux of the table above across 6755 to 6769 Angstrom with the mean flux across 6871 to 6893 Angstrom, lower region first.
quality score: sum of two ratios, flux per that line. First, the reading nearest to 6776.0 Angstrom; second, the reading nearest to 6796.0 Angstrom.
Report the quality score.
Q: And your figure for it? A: 2.05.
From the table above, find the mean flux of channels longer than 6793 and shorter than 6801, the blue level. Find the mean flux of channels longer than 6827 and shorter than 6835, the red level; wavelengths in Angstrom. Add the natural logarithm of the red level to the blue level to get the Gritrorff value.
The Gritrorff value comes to 30.7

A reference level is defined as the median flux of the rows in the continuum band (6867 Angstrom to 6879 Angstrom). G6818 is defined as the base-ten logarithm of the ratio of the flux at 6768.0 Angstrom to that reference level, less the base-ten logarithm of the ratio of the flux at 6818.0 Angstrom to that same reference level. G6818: 0.04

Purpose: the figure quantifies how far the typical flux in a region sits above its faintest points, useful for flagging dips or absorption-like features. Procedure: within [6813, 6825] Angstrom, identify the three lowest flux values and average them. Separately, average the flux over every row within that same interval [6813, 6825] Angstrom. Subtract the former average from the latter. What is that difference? 1.39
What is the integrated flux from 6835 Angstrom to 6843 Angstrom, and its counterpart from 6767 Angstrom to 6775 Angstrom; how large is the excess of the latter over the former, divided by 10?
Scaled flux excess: 1.0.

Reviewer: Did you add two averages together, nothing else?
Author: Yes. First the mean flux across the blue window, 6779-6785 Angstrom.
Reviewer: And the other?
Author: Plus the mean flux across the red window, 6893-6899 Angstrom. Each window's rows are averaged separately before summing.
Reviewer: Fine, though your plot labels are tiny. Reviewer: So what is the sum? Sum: 54.2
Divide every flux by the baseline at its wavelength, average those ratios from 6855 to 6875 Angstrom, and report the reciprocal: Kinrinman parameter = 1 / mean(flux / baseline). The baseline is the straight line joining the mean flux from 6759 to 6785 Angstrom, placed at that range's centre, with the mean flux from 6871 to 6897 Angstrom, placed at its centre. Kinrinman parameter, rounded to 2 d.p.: 1.01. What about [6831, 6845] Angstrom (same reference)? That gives 1.04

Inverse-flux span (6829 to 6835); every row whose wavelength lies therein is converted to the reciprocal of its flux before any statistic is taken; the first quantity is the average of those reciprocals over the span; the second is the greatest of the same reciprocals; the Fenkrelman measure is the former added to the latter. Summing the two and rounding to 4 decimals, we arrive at 0.0779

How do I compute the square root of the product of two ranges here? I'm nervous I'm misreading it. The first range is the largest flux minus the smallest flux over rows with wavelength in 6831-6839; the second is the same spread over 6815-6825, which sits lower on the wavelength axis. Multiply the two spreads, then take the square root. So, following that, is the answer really 1.4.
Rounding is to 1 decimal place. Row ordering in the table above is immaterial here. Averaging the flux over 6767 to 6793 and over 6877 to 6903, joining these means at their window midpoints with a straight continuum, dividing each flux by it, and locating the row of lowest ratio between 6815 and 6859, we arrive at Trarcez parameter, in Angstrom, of 6818.0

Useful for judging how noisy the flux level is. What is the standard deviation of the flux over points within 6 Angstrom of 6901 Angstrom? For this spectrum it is 0.9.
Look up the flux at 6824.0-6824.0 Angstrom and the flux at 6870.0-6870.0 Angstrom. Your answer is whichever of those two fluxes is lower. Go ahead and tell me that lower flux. 27.0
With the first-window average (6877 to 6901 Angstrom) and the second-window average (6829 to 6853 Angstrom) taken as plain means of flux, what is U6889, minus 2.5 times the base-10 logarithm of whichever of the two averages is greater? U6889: -3.58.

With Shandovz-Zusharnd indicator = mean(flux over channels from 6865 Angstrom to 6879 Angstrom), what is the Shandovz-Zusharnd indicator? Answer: 26.7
